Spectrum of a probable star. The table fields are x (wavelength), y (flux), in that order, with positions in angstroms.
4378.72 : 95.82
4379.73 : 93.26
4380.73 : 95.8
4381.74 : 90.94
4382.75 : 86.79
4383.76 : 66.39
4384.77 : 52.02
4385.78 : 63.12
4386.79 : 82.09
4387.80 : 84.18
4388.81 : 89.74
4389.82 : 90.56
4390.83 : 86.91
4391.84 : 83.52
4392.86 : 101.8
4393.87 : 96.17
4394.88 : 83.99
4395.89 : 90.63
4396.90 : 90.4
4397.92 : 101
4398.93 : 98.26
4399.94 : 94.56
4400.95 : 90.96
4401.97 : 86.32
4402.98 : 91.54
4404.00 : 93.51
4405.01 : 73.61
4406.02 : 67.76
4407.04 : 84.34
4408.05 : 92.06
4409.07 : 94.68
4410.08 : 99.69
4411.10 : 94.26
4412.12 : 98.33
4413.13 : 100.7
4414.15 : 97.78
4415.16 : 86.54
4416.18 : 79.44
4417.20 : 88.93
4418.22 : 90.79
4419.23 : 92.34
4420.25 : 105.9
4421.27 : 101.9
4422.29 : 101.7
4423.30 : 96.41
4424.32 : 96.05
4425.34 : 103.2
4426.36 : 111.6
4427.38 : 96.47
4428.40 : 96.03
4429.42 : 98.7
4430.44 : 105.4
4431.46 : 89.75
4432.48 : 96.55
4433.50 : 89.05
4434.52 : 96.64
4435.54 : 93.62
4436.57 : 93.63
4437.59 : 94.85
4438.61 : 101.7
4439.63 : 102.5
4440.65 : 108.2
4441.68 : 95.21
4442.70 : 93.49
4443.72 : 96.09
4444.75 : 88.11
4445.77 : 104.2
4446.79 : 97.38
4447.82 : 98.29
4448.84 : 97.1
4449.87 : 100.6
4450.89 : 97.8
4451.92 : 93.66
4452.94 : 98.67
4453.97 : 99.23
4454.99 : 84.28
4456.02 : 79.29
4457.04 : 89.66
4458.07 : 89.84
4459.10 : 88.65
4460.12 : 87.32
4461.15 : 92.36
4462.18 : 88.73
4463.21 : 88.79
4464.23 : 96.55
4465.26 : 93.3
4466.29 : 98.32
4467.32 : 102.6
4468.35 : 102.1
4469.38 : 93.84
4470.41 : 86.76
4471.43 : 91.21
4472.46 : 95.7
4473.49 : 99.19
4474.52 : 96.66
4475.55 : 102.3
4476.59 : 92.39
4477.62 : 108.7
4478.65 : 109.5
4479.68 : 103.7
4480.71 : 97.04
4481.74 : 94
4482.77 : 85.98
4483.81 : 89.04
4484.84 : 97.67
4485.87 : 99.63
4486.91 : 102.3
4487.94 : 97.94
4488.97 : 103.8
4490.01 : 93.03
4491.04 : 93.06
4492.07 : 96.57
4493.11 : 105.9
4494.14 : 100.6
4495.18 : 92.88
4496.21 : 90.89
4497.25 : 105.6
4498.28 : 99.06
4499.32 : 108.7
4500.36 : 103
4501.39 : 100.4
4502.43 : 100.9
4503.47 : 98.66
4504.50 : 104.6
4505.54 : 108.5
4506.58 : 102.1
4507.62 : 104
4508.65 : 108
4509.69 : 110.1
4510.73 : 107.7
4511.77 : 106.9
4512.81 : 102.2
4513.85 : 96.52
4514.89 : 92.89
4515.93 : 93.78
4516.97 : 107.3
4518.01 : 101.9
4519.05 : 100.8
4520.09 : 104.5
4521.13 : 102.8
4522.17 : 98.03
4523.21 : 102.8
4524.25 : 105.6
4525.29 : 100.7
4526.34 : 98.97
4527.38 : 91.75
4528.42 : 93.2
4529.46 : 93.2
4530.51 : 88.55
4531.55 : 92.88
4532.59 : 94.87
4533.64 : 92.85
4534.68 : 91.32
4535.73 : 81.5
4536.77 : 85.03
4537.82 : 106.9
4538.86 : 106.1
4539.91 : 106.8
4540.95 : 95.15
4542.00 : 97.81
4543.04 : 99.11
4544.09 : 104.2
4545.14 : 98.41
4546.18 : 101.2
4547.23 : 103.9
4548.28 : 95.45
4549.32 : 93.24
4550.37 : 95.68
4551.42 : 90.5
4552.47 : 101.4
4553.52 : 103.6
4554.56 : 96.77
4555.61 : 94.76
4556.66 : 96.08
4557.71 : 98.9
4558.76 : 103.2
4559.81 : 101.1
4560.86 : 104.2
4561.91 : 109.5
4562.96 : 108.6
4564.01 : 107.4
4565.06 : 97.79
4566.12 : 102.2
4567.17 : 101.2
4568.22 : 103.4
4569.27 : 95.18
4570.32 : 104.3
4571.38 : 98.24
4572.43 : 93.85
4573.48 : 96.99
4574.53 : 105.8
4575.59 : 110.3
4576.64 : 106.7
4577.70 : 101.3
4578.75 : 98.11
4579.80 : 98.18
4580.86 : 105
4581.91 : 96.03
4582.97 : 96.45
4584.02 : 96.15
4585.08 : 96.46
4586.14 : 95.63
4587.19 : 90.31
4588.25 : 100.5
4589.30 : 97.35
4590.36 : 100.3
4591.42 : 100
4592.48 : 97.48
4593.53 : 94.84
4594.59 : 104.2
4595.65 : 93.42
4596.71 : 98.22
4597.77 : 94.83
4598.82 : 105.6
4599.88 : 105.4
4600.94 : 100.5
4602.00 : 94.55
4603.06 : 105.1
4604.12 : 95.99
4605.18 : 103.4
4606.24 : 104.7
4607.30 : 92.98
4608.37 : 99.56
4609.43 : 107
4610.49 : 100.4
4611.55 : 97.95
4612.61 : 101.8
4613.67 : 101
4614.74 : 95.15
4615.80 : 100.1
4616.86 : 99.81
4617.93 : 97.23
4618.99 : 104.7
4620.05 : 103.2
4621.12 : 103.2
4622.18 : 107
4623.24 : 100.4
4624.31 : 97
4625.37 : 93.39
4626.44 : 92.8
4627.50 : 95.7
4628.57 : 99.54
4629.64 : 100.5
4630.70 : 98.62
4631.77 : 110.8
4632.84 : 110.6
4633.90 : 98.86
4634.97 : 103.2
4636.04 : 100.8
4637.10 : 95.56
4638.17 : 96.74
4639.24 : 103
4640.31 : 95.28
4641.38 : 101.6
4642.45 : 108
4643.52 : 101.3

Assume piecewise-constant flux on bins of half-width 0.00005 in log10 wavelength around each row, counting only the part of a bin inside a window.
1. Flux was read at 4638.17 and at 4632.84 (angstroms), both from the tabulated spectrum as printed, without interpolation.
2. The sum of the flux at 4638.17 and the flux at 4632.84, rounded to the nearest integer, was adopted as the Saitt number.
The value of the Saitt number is 207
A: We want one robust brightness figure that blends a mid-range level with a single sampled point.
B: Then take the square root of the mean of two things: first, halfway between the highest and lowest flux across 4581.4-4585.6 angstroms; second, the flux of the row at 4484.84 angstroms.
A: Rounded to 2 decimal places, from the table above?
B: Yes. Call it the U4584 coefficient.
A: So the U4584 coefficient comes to 9.85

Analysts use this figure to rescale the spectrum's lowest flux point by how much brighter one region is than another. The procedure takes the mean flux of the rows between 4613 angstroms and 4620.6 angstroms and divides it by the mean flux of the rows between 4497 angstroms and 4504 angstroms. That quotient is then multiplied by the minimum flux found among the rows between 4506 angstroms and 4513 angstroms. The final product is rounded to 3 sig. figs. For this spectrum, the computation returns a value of 100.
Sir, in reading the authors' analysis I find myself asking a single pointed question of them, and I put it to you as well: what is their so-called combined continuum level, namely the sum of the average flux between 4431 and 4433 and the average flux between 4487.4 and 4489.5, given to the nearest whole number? 194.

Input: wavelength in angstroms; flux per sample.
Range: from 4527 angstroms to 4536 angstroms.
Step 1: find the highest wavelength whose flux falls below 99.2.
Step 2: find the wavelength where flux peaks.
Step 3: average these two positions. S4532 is 4534.2 angstroms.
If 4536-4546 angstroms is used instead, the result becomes 4541.5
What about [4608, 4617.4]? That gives 4612.1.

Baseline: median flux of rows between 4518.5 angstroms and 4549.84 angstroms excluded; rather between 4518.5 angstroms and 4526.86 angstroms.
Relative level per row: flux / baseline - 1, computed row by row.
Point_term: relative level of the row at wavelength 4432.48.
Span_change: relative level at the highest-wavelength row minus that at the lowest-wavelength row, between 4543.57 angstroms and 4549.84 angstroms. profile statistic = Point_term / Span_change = 0.48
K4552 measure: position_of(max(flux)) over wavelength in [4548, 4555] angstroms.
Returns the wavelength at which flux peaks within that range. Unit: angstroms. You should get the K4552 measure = 4553.52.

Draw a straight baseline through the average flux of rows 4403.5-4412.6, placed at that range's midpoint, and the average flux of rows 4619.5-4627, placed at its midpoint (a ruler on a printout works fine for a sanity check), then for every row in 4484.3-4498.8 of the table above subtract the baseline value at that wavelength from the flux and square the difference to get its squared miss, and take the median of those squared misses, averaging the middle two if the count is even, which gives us 30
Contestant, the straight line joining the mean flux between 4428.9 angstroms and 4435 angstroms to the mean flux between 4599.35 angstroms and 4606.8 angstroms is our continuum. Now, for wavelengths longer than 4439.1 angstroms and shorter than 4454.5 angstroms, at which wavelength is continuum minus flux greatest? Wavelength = 4444.75 angstroms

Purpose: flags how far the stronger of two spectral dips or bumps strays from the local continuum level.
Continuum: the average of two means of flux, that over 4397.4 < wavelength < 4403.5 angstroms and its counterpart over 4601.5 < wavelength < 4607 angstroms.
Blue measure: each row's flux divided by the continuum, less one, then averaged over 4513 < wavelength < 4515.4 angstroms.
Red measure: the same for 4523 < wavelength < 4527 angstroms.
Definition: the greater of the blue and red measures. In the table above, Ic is 0.05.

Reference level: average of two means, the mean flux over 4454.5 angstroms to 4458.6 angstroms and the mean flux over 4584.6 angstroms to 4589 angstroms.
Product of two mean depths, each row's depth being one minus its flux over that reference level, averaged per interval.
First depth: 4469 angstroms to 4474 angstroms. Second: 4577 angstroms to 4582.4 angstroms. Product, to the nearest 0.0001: 0.0028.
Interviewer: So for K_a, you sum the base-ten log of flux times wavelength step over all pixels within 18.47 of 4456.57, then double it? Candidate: 146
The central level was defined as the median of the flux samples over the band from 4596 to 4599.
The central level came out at 98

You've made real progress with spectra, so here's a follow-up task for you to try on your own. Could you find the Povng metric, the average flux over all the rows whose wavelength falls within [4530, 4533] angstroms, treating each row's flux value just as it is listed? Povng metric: 92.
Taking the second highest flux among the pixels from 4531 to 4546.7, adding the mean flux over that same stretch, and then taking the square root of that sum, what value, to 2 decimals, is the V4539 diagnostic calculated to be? 14.27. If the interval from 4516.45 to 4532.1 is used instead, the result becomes 14.30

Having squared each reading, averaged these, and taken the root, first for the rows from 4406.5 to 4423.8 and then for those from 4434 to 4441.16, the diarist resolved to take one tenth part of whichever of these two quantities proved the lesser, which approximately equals 9.47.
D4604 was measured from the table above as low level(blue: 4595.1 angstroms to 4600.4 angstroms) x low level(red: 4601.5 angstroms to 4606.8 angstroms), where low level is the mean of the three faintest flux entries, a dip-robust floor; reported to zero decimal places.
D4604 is 9356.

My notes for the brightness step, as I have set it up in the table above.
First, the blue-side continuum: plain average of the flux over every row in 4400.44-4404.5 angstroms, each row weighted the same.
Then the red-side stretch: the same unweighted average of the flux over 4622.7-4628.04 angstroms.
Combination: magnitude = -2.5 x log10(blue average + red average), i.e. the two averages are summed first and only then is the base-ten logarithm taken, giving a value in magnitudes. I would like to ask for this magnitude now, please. -5.68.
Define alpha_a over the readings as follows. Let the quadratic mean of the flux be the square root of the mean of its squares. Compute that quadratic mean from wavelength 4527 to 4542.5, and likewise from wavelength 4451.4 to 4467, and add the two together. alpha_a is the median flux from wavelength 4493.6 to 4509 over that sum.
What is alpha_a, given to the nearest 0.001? 0.548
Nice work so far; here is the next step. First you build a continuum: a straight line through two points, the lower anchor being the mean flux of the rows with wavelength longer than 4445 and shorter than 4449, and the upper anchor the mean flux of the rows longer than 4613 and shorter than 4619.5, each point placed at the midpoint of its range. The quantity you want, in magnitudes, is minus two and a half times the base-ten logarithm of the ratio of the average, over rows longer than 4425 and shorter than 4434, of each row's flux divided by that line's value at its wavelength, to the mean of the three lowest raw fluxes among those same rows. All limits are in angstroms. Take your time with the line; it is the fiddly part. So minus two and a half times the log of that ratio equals 4.91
